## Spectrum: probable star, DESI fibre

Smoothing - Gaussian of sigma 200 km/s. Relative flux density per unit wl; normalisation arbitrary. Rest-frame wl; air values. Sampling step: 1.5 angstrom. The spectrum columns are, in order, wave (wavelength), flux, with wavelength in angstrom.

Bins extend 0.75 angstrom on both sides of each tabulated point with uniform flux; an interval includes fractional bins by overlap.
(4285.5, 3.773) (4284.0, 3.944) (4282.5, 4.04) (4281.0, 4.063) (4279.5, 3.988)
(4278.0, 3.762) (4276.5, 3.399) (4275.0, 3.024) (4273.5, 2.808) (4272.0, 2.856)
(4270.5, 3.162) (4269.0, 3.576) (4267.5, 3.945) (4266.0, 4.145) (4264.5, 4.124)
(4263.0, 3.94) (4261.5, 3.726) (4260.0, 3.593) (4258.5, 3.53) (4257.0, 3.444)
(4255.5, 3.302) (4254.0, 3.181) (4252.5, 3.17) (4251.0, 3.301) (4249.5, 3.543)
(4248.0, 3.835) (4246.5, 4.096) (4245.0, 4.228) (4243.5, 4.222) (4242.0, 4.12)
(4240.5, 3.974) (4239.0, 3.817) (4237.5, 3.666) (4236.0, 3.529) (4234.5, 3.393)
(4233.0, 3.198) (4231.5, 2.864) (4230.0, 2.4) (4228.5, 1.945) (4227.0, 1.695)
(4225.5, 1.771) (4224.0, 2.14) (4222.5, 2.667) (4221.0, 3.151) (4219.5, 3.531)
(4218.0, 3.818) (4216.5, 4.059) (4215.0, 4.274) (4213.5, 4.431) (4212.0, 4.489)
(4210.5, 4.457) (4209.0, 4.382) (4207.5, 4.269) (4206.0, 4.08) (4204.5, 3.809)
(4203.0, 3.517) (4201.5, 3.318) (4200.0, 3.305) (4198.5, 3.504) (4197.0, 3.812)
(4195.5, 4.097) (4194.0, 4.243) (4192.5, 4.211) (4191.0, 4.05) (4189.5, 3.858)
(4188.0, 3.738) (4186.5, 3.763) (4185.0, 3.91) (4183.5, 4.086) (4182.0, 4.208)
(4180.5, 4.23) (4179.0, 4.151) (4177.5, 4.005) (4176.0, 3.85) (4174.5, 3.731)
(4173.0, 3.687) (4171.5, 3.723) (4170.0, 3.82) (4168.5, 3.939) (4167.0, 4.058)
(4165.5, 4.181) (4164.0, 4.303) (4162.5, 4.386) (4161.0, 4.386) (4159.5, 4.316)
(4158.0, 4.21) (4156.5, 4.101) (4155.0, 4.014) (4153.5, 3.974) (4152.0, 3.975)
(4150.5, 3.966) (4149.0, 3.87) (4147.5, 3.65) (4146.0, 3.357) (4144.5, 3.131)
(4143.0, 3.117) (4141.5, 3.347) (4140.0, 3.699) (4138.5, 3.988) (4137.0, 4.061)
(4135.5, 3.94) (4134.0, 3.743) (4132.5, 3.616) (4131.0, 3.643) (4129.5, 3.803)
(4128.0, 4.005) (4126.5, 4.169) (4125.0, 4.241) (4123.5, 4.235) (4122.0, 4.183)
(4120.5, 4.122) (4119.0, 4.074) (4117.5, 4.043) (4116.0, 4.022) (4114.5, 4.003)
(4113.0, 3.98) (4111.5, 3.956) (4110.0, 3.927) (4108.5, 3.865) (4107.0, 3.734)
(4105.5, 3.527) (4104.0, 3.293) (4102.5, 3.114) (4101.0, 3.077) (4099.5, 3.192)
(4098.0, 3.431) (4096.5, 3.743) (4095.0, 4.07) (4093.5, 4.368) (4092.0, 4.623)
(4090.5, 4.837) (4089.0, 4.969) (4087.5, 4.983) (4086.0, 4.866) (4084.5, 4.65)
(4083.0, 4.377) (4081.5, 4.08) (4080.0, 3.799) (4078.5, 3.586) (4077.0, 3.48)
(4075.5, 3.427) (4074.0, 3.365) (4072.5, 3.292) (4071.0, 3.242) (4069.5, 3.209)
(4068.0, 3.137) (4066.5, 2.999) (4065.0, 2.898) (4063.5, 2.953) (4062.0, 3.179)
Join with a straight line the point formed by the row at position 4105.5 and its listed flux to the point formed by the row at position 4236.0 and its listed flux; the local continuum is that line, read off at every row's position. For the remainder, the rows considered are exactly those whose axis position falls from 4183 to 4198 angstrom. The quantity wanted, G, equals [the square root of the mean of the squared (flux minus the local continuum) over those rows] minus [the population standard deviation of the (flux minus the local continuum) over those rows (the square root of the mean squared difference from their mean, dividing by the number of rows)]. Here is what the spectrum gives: 0.31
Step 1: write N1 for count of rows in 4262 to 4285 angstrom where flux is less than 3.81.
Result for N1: 7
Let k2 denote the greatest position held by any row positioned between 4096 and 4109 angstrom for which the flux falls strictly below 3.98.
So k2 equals 4108.5 angstrom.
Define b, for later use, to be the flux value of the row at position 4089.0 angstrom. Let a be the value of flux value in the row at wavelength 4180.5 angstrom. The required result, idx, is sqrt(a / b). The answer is 0.92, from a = 4.23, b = 4.969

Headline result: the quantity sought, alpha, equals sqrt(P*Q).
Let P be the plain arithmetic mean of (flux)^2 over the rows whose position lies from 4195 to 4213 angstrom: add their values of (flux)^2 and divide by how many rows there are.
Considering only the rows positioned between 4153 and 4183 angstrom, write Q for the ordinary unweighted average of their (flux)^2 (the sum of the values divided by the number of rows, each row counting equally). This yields 16.0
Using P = 15.5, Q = 16.6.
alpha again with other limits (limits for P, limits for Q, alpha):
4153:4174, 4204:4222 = 16.7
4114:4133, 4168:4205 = 15.6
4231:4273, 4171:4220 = 14.5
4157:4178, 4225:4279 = 14.0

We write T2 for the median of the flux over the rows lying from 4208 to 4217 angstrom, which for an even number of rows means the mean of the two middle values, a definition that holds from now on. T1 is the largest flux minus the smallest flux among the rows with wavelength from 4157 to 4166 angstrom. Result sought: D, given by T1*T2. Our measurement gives 0.9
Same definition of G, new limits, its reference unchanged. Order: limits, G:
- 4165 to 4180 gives 0.25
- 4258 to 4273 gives 0.02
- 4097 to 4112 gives 0.00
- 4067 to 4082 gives 0.01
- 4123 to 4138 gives 0.25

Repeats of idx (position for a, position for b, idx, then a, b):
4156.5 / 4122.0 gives 0.99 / 4.101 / 4.183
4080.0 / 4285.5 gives 1.00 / 3.799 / 3.773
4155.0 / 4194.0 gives 0.97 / 4.014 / 4.243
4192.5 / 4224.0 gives 1.40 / 4.211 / 2.14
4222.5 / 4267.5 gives 0.82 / 2.667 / 3.945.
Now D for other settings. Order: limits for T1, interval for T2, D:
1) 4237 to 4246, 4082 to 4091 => 2.7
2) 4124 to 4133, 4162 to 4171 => 2.6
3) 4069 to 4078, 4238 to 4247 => 1.1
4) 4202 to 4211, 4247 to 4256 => 3.1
